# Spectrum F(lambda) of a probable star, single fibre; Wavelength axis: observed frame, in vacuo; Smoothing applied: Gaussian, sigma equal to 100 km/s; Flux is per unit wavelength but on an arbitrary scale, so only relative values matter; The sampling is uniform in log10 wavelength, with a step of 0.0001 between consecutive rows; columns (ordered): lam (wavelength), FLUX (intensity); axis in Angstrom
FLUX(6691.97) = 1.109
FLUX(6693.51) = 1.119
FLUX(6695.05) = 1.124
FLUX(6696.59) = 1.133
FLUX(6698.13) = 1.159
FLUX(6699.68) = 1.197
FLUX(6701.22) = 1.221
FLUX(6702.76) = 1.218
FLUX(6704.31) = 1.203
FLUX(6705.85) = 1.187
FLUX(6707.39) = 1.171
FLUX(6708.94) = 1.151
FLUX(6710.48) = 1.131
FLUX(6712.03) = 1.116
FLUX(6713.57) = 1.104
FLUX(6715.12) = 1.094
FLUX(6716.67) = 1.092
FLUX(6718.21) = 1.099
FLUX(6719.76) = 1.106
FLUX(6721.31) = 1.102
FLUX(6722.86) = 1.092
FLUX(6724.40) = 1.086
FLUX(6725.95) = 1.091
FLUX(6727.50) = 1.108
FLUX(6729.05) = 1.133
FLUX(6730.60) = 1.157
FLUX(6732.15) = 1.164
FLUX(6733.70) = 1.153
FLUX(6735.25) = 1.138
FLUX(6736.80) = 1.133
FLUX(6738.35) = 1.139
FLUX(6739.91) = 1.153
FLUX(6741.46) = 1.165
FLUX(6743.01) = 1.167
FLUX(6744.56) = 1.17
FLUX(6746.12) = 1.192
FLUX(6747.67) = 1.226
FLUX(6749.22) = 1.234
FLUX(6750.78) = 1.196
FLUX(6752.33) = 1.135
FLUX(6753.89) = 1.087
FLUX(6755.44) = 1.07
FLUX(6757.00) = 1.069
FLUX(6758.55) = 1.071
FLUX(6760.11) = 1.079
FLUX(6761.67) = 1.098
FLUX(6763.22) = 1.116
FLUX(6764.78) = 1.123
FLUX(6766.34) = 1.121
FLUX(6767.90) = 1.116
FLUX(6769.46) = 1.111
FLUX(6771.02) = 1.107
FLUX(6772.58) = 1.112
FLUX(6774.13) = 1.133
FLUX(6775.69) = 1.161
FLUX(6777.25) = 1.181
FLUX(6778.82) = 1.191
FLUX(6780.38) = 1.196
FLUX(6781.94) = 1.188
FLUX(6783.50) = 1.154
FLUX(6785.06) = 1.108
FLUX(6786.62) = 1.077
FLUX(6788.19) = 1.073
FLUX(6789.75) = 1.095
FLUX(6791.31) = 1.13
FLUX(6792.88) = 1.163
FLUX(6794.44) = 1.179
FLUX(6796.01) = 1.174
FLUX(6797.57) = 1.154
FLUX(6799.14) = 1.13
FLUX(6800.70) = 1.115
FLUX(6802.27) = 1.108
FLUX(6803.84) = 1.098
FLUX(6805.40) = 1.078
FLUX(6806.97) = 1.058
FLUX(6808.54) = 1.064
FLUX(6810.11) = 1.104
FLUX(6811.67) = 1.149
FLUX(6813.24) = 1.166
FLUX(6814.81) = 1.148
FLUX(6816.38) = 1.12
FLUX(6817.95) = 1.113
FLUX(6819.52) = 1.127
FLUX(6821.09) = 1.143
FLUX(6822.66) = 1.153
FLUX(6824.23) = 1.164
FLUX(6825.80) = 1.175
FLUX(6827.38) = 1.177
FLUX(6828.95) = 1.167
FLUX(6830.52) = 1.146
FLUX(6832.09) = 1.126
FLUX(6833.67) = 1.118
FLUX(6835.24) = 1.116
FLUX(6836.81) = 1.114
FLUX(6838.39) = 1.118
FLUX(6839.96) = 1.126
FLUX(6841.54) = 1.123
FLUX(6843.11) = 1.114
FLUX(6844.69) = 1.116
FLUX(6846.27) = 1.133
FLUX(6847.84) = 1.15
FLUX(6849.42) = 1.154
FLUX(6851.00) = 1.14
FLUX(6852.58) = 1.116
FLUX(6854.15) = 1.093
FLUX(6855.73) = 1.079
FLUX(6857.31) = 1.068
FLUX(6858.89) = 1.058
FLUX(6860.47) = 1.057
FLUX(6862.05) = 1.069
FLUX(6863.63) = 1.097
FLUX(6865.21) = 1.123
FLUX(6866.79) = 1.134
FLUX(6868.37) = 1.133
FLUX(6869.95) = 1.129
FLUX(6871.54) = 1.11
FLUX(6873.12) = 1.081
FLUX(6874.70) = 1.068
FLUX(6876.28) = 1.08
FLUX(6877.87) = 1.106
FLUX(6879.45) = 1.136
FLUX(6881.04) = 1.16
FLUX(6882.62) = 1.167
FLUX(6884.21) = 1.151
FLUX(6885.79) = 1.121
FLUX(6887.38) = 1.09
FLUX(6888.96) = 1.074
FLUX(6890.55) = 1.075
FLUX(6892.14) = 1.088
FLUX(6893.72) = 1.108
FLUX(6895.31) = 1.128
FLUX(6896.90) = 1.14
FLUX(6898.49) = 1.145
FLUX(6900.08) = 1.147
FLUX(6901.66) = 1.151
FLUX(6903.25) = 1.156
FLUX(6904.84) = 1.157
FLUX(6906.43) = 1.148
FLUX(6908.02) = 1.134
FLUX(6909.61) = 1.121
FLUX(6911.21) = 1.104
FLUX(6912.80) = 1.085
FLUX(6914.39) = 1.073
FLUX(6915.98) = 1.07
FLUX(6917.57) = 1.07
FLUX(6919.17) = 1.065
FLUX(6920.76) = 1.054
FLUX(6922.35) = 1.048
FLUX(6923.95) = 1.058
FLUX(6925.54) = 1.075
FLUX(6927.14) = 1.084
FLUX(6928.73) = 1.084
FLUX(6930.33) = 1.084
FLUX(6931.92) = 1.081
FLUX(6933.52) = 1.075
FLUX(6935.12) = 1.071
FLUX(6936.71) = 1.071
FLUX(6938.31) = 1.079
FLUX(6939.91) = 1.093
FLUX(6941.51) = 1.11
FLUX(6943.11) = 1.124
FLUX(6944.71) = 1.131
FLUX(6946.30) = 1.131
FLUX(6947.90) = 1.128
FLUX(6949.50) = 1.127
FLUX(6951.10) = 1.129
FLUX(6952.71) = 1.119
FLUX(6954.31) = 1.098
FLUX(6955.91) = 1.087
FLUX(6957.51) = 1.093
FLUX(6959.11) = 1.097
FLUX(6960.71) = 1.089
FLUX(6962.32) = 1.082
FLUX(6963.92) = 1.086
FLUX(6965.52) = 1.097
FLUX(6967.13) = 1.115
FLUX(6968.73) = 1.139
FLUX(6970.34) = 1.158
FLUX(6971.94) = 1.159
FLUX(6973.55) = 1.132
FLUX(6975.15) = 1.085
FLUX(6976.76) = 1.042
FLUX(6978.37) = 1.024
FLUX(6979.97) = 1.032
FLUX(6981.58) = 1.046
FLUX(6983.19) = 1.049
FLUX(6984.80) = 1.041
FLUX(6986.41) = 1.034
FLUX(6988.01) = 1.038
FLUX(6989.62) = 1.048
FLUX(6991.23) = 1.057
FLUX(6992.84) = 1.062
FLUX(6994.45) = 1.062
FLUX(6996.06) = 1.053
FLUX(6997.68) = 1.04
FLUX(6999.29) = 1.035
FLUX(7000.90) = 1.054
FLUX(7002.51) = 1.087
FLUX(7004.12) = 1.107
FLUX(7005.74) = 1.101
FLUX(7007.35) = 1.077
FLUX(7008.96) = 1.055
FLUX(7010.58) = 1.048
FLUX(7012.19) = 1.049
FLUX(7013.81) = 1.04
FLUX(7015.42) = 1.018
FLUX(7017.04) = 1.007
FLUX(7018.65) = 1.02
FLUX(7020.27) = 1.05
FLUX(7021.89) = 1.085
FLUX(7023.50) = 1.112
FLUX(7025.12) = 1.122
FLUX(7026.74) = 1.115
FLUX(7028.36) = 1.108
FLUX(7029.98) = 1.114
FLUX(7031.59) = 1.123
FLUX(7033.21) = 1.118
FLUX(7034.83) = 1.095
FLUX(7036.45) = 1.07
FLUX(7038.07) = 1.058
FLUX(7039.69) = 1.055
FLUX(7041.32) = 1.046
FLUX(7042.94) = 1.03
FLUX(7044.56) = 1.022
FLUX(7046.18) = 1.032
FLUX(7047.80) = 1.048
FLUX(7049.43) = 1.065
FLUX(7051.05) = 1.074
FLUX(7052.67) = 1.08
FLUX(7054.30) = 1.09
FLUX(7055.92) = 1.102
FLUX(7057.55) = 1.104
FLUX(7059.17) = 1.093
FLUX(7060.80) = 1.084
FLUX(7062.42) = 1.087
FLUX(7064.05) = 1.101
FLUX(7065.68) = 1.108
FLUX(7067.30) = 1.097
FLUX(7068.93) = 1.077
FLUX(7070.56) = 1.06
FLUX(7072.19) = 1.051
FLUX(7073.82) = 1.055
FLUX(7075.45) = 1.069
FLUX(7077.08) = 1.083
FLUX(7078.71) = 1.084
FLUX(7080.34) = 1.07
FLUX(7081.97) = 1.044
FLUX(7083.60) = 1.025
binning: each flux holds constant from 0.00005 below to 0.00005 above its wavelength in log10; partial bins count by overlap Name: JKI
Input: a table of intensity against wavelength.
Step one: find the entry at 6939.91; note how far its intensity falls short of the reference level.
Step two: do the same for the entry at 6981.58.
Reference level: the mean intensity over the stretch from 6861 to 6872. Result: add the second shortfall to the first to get 0.09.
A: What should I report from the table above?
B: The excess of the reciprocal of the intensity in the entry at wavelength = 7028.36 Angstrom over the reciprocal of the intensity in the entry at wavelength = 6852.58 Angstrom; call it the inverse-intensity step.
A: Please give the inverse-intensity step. 0.01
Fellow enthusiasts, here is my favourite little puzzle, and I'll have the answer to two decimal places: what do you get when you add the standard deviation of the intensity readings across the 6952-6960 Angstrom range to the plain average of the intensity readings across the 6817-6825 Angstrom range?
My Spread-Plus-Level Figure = 1.15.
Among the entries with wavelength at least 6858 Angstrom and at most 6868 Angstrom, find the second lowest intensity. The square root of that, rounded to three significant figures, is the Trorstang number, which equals 1.03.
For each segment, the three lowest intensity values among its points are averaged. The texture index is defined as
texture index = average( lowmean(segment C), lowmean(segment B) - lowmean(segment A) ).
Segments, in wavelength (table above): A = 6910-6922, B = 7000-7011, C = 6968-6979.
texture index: 0.52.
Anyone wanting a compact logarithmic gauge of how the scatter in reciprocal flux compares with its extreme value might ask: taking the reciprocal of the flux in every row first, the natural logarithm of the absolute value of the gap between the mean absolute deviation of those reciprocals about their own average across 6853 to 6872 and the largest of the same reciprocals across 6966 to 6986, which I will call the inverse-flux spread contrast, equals -0.045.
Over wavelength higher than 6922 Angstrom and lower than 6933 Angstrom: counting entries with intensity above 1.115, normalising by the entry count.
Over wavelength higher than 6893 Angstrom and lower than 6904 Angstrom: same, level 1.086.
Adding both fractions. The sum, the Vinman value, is 1.0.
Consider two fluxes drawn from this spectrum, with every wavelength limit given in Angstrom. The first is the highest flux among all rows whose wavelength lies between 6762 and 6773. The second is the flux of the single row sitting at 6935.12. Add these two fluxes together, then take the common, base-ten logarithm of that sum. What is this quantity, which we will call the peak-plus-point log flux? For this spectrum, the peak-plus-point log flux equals 0.341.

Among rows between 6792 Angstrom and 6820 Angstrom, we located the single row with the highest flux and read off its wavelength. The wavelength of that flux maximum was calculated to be 6794.44 Angstrom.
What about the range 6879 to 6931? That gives 6882.62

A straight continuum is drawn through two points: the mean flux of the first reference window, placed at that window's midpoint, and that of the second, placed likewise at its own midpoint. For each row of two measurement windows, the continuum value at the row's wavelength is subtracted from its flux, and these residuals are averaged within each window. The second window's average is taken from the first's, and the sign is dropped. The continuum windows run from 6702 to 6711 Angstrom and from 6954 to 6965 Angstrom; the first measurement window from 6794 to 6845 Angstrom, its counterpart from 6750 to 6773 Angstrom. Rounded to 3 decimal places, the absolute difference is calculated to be 0.042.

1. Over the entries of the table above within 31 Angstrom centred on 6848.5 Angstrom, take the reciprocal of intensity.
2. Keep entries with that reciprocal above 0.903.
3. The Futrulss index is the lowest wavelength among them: 6854.15 Angstrom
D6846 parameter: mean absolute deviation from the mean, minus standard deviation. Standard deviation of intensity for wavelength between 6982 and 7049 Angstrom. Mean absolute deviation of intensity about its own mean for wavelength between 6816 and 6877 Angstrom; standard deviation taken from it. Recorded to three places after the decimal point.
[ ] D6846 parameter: -0.008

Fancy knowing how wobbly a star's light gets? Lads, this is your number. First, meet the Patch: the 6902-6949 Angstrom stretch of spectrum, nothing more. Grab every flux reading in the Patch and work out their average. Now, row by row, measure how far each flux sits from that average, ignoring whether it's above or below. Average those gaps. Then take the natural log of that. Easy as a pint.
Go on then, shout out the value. -3.60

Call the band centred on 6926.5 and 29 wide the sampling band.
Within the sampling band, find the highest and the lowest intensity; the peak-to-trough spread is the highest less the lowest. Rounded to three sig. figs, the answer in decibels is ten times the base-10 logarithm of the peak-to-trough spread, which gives -13.5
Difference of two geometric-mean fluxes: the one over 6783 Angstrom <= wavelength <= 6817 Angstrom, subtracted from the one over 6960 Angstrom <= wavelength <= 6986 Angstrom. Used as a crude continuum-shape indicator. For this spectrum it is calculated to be -0.034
